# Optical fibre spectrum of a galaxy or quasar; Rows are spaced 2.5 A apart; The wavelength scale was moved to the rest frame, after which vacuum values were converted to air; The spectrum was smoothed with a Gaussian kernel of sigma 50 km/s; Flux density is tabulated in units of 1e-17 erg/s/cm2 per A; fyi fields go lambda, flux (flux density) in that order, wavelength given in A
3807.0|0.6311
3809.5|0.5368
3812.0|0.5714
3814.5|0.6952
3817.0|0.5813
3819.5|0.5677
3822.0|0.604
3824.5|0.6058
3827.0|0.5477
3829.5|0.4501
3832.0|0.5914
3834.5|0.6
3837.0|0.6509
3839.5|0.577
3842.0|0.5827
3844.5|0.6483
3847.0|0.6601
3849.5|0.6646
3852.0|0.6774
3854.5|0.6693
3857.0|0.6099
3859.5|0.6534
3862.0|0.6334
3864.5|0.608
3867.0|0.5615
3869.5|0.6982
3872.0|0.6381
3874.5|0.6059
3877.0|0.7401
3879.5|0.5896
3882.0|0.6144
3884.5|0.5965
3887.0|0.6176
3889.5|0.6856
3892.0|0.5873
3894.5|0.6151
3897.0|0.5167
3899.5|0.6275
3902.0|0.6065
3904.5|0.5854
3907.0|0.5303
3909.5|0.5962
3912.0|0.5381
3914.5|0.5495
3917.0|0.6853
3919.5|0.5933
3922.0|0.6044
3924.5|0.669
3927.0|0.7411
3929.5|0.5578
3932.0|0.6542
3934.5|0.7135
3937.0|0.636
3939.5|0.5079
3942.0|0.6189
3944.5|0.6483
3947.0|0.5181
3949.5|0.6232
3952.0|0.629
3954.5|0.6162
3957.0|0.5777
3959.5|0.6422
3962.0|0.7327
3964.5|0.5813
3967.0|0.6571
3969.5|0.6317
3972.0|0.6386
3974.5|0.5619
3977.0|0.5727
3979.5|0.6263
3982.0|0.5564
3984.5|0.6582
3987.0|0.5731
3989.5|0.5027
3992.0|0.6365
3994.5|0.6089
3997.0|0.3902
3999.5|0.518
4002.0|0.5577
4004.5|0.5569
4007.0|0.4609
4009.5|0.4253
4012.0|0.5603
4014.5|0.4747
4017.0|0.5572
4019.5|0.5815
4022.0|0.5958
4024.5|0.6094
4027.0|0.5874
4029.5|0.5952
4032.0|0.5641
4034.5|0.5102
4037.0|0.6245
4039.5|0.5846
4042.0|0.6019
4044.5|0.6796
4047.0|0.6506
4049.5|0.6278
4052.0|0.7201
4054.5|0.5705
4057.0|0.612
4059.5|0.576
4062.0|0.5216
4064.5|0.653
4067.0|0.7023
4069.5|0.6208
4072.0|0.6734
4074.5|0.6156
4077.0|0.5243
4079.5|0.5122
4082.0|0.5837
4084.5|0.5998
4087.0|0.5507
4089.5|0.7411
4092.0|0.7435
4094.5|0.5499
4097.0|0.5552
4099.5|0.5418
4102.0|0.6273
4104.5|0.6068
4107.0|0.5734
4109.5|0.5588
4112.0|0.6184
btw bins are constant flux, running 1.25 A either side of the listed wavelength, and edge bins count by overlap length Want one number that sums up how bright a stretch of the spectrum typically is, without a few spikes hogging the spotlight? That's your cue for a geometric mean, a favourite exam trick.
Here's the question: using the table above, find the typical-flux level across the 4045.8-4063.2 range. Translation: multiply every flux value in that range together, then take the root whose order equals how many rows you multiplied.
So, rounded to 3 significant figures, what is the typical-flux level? 0.608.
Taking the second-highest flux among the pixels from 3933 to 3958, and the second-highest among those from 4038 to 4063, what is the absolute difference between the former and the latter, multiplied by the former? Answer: 0.020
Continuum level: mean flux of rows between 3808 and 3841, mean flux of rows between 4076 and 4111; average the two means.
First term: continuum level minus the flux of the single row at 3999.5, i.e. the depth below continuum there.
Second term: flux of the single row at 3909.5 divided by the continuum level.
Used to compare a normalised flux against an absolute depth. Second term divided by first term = 15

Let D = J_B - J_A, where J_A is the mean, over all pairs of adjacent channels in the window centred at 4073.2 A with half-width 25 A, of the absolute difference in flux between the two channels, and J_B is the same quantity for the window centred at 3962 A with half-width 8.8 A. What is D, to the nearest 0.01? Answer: 0.00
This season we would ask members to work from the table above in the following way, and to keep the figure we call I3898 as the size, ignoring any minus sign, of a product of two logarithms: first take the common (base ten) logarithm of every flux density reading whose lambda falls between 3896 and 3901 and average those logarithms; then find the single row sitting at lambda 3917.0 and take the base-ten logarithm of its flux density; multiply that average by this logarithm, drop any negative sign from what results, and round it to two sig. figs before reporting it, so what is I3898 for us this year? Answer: 0.040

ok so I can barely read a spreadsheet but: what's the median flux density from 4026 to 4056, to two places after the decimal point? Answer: 0.60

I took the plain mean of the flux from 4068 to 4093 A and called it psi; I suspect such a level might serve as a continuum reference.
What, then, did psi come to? 0.62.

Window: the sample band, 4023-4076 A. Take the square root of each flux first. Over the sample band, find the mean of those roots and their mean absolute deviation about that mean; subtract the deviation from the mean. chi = 0.757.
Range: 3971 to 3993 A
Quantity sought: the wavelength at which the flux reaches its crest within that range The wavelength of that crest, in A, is 3984.5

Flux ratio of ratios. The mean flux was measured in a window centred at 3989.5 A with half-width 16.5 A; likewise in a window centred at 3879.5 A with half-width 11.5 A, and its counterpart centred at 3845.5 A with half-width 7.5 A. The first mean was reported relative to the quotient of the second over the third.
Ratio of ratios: 0.56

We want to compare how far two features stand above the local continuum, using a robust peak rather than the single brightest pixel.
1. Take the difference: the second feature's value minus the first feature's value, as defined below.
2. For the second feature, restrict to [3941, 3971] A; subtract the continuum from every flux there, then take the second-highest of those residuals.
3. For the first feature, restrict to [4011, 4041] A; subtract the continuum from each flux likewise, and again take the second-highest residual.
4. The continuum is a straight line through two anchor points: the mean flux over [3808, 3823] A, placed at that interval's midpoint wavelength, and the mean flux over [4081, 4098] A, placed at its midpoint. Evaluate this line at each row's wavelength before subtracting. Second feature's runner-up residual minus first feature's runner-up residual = 0.053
